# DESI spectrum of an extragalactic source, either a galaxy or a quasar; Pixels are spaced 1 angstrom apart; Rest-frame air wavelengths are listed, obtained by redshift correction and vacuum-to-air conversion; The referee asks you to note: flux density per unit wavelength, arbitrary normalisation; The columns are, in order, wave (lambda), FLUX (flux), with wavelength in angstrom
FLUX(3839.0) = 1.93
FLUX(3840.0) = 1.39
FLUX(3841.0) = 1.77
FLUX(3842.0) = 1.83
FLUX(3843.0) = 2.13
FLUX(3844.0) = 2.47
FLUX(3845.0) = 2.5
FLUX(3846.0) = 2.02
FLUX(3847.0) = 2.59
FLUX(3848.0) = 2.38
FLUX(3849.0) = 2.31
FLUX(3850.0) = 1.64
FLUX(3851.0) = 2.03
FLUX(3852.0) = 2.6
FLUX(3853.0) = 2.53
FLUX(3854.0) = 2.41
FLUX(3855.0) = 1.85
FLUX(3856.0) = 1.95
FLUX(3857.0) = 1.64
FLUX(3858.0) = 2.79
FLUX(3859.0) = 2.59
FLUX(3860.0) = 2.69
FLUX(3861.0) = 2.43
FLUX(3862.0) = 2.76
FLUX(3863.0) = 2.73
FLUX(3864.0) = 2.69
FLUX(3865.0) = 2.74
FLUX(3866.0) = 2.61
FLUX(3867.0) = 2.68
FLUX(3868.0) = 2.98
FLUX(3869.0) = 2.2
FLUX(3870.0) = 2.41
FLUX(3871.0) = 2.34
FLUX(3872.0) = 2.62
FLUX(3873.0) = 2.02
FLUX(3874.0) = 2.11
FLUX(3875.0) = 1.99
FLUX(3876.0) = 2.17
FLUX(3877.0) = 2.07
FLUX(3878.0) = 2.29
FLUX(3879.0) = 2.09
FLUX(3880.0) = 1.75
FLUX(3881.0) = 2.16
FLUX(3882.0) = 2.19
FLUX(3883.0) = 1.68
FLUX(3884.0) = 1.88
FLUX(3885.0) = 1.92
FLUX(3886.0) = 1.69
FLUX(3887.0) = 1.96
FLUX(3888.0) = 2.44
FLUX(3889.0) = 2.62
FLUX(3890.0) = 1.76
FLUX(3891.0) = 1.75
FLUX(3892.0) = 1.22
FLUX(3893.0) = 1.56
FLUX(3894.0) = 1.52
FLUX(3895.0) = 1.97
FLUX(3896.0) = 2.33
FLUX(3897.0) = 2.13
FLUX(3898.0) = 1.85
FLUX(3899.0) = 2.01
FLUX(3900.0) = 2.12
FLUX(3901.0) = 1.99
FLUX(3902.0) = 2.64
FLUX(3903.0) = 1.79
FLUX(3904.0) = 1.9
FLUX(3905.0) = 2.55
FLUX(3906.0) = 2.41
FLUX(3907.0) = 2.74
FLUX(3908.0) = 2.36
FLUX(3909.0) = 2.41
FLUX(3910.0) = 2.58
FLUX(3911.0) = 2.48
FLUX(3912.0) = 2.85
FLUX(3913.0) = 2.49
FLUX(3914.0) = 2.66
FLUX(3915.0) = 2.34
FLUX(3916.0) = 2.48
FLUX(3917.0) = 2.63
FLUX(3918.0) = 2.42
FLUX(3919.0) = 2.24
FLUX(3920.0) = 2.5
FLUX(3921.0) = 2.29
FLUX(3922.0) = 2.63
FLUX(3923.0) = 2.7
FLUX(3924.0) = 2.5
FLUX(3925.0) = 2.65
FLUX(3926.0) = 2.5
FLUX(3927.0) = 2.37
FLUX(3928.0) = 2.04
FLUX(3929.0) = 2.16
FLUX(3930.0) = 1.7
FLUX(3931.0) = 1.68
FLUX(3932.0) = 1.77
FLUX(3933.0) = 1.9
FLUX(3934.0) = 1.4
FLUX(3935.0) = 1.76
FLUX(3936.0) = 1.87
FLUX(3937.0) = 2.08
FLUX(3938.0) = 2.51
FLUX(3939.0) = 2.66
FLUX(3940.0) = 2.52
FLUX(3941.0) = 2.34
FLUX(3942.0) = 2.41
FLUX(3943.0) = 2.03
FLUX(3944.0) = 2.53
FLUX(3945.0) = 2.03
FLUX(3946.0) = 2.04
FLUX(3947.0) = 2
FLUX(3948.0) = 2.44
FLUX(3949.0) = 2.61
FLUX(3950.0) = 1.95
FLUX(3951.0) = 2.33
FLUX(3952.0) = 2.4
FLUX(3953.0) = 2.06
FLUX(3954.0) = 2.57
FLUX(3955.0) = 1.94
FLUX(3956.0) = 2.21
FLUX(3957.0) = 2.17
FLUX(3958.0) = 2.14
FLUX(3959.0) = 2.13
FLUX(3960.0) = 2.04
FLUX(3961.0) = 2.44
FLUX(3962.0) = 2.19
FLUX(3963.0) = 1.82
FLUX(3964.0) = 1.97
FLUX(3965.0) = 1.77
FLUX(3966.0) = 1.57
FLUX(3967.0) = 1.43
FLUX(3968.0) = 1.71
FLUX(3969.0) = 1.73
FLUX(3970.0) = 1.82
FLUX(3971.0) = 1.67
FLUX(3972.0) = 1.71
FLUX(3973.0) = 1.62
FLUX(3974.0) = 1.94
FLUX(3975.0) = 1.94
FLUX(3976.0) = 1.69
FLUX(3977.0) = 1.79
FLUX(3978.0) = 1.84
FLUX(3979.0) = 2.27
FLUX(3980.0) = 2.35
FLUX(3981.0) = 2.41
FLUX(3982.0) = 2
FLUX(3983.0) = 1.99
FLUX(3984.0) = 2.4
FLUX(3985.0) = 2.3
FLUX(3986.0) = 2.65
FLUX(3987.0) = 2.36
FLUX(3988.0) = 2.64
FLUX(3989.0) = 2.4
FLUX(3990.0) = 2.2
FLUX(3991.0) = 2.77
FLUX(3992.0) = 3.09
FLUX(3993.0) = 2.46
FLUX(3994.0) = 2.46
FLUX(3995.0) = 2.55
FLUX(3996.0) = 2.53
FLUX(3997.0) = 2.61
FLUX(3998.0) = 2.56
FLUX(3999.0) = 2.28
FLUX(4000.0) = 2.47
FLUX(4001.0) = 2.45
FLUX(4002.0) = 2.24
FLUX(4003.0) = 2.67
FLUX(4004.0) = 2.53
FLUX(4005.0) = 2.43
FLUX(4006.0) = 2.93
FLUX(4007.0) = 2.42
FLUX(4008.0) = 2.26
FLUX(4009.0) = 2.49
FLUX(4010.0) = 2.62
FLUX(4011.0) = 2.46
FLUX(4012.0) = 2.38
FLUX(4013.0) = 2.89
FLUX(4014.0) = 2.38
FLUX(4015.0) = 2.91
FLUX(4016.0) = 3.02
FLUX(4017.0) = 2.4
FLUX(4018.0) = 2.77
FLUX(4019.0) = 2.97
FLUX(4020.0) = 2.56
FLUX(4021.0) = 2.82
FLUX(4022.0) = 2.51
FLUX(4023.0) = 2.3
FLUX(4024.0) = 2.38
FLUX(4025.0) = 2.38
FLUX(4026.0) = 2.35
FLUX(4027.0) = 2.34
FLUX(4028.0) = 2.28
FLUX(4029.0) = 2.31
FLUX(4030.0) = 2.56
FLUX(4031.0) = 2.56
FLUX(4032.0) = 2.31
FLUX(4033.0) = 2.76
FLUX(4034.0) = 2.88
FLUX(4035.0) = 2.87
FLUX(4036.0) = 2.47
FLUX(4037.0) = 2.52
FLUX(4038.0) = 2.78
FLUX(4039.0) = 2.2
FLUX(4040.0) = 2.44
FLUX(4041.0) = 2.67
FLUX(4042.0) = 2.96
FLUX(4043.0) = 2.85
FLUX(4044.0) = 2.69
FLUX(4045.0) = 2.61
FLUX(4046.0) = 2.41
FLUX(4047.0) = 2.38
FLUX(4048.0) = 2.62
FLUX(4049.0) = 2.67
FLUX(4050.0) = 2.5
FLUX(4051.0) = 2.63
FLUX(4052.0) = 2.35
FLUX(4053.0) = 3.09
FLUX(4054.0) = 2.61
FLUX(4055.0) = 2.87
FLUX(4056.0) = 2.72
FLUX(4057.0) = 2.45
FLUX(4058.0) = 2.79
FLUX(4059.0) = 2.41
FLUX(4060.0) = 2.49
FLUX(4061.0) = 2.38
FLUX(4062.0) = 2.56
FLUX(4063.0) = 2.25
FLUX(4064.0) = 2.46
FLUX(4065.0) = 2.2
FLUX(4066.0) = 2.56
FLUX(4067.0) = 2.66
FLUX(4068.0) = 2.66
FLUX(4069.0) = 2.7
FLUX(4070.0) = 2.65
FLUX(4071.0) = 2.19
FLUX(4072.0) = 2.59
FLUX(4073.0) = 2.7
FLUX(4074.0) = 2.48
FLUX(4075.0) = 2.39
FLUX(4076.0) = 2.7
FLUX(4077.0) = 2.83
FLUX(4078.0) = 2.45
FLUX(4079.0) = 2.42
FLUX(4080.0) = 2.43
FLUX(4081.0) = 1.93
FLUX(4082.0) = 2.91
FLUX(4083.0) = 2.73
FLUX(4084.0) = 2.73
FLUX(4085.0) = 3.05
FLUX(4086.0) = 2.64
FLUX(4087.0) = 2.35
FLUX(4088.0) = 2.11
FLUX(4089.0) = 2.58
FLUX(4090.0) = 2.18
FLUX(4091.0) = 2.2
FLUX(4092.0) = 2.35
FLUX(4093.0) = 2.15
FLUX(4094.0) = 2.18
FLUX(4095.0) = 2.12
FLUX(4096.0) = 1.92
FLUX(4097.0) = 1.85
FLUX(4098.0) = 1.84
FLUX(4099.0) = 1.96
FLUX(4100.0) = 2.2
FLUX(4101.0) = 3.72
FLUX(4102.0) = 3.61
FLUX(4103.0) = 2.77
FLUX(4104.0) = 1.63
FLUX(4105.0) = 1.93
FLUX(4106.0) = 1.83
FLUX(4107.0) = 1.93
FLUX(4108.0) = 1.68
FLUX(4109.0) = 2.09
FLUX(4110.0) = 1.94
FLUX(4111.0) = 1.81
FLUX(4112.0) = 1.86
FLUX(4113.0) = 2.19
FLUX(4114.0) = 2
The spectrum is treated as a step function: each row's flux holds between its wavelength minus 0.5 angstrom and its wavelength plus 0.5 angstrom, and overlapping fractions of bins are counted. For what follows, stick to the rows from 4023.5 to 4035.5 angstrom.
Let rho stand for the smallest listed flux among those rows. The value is 2.28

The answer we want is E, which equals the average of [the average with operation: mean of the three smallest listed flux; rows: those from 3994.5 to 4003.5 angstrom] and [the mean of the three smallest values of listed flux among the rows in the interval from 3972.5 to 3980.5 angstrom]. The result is 2.01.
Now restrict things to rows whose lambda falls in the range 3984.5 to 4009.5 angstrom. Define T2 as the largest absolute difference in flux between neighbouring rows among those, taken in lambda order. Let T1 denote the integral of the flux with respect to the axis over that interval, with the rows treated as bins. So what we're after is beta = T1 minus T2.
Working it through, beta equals 62.1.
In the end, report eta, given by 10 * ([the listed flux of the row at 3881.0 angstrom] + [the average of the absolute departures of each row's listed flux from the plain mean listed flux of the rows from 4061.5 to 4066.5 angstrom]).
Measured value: 23.0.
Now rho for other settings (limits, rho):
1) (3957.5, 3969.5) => 1.43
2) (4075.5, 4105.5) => 1.63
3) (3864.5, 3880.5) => 1.75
